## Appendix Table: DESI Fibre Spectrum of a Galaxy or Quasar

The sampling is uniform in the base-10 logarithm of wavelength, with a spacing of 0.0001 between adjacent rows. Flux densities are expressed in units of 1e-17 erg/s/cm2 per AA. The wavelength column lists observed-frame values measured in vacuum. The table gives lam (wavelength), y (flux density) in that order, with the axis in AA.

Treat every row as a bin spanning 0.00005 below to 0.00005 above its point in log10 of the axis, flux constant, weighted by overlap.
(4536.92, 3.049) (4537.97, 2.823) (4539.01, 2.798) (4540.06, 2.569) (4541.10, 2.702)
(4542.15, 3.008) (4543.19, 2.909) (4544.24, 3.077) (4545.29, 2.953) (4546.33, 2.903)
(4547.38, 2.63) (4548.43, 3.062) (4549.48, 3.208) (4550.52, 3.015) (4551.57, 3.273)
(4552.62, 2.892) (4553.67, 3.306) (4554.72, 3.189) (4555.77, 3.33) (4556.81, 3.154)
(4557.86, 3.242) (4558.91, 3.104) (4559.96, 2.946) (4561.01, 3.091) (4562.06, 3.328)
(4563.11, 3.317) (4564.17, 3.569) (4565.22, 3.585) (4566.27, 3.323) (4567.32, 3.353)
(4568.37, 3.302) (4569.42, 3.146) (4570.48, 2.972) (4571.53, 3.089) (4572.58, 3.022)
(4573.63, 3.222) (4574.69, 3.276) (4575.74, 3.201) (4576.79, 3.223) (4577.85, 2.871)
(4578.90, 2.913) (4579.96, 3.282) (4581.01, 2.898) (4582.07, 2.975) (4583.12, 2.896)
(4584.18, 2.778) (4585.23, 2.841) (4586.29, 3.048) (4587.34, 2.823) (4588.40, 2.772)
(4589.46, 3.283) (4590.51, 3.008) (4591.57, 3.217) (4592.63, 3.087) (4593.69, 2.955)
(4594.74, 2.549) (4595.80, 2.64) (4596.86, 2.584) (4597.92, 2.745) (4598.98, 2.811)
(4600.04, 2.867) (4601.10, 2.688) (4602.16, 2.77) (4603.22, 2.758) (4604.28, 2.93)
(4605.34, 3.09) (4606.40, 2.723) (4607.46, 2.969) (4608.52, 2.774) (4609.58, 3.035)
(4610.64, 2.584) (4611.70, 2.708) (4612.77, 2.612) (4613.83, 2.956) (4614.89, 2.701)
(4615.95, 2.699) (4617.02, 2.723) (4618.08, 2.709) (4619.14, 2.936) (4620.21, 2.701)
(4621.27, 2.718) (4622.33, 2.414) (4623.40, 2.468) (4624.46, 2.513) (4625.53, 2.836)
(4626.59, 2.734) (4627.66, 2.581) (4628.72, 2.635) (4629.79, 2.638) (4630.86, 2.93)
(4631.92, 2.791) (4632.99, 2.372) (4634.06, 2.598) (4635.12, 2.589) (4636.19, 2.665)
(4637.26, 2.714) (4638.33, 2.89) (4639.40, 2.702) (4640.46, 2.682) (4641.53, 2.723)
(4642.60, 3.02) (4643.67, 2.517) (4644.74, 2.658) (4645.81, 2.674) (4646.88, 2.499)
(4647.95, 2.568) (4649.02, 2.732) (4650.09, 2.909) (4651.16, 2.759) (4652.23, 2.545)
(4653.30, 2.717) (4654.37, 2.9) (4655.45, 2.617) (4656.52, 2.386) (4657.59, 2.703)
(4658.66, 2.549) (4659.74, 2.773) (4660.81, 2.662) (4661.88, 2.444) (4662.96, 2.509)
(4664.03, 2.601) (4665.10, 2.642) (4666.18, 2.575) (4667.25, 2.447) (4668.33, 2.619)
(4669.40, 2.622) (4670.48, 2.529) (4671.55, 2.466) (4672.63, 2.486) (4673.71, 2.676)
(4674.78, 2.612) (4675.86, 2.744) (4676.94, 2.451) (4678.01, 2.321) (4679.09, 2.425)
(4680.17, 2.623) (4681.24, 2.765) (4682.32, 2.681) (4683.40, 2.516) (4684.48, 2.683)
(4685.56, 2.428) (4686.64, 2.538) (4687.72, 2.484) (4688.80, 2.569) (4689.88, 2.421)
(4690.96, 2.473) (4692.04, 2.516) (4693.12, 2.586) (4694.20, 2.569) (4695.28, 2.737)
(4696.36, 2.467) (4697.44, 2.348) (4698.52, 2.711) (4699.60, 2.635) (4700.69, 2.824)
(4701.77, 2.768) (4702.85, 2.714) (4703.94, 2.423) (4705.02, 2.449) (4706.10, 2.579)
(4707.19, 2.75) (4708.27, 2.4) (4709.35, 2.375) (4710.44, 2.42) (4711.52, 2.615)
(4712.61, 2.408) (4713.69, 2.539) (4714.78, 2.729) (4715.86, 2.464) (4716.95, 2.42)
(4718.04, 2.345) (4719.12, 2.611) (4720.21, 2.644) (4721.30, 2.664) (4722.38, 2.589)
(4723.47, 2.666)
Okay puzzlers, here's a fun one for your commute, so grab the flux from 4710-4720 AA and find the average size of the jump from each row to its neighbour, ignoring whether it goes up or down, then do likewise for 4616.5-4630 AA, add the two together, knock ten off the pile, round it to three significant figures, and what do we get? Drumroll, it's -9.70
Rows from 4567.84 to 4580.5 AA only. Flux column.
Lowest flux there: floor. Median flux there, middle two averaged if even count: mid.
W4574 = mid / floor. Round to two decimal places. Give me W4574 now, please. 1.11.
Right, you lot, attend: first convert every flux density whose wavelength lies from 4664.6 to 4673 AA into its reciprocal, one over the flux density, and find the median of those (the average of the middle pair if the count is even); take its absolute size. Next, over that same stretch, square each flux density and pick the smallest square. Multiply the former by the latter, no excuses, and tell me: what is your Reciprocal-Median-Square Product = 2.35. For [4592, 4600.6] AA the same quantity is 2.34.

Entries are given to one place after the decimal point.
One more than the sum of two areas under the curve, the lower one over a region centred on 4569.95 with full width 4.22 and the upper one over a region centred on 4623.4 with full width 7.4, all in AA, 33.7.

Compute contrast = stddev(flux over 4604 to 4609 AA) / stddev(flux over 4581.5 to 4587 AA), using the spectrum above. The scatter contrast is 1.40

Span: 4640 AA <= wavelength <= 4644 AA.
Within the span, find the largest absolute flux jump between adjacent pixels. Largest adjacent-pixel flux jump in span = 0.50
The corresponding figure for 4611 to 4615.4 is 0.34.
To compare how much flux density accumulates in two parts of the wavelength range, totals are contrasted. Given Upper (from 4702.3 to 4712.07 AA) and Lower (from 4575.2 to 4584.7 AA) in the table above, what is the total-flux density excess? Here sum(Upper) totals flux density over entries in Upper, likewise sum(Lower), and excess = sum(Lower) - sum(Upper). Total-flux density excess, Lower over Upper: 4.3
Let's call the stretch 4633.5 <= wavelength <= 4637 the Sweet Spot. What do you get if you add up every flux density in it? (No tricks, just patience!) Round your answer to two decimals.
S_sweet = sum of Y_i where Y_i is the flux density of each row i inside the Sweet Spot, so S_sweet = 7.85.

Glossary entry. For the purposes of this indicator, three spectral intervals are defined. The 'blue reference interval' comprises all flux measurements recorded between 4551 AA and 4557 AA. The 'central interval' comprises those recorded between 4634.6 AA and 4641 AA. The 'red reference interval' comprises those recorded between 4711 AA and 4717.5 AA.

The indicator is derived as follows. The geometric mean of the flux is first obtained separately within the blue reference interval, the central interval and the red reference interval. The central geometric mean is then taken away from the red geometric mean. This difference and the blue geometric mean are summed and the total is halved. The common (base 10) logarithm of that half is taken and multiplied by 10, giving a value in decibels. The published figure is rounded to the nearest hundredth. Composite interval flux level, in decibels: 1.77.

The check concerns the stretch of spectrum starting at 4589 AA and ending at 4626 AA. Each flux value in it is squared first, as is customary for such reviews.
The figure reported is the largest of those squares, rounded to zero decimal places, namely 11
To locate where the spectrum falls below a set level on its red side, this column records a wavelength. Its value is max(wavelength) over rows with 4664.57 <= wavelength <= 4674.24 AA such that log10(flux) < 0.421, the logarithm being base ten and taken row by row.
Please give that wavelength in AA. 4672.63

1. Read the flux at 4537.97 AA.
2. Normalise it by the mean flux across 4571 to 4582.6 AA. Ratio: 0.91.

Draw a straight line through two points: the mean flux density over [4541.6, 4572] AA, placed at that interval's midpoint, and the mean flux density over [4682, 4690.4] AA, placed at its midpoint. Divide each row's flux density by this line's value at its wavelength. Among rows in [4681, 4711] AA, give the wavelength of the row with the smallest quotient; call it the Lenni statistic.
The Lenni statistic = 4697.44 AA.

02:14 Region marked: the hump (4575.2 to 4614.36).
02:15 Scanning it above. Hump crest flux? 3.283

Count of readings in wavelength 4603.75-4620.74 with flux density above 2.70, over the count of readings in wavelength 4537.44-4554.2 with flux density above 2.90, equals 1.3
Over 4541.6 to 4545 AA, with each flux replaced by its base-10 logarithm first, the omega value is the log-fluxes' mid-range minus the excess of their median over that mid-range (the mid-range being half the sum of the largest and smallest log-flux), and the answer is 0.474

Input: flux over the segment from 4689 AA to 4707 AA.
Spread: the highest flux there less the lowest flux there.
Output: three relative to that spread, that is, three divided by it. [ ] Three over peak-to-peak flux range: 6.3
